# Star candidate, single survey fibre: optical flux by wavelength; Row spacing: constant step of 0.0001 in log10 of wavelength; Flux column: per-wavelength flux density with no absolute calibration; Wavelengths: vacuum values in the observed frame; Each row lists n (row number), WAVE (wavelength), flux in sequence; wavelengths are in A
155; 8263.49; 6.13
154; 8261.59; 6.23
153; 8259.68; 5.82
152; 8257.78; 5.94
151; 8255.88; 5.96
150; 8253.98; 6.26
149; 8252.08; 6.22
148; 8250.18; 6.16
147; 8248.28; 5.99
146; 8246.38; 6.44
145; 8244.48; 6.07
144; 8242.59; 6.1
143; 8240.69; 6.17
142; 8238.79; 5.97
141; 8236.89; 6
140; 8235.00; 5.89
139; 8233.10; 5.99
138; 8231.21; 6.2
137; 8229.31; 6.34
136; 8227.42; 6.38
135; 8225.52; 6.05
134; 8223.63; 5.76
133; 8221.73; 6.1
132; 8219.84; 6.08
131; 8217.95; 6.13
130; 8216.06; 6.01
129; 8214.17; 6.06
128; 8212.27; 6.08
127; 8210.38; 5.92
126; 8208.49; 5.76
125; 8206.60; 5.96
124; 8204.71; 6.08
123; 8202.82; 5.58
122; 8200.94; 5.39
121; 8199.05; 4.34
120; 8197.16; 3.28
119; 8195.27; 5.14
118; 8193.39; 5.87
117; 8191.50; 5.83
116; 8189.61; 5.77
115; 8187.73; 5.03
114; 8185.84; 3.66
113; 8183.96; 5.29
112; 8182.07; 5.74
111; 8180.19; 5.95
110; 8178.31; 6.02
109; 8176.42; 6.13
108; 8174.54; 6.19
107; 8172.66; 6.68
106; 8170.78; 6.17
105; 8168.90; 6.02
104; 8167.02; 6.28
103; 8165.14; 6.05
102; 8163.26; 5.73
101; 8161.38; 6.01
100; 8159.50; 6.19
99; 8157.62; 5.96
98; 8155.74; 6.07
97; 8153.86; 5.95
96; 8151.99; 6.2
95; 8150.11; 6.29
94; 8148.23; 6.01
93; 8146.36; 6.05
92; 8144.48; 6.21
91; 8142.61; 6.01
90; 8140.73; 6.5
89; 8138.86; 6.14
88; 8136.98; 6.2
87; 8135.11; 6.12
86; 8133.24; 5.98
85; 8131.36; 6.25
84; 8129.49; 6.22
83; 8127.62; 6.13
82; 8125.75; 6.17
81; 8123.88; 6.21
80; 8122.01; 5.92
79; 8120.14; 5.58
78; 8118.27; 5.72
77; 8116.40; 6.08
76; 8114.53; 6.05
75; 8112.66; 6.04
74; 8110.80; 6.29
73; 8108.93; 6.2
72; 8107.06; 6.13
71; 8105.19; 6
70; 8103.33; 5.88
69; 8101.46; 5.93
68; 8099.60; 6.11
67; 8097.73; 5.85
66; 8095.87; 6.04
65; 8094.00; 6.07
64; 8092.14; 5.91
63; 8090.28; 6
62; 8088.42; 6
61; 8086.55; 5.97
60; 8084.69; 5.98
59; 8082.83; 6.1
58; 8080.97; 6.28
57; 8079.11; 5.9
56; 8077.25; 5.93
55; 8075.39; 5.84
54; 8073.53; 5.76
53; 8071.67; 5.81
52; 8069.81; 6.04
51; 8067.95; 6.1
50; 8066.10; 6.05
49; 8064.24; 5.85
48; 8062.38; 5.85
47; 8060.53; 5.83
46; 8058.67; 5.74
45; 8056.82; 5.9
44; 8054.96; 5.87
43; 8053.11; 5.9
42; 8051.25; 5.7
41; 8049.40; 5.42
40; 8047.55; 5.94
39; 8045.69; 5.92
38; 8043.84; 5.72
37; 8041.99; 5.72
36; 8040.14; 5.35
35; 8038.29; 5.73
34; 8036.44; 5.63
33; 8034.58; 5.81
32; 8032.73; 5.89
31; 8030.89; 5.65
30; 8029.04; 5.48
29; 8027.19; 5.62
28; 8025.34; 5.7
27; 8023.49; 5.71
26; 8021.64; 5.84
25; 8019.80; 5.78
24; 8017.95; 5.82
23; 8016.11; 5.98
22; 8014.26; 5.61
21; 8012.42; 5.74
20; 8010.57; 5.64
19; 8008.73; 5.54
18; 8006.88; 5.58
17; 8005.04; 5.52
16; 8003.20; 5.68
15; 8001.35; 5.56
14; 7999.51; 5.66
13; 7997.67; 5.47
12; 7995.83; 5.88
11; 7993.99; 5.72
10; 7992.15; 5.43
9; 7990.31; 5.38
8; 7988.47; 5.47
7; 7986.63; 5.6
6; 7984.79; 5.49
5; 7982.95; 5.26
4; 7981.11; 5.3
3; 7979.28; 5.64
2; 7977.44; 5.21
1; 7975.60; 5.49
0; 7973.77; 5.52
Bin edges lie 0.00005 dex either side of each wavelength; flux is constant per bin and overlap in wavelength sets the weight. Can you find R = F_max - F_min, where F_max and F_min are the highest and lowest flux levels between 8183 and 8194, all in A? 2.21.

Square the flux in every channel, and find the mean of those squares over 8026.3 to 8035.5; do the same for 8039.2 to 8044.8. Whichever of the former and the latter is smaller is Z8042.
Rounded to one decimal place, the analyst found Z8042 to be 31.4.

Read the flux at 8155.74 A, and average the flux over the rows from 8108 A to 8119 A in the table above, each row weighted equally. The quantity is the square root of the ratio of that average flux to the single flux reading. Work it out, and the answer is 1.00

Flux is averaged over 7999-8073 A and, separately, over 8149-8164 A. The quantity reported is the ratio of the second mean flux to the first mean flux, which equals 1.05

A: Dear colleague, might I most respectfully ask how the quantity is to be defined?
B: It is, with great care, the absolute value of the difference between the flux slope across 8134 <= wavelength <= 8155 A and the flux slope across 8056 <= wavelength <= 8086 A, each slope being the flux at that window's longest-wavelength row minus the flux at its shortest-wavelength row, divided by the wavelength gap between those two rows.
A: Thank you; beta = 0.012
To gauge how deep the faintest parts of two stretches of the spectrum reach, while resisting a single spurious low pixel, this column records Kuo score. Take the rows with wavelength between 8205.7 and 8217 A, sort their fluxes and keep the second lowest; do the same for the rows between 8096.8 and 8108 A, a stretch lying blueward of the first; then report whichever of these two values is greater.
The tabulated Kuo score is 5.92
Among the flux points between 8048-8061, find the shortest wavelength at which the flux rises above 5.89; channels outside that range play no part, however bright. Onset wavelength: 8053.11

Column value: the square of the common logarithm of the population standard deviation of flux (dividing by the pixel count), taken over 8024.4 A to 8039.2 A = 0.87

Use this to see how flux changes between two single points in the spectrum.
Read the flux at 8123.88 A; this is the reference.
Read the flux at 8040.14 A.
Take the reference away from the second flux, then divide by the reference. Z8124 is -0.14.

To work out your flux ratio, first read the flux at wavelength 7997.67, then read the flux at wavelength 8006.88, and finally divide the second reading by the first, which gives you 1.02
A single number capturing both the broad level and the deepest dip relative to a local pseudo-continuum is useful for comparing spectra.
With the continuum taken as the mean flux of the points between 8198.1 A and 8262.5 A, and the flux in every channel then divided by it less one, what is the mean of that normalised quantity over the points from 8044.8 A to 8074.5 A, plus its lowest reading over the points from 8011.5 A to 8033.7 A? -0.11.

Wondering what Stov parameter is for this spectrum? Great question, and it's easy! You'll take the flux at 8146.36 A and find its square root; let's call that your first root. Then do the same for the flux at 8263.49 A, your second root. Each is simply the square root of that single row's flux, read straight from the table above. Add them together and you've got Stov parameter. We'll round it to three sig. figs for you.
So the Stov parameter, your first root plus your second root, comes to 4.94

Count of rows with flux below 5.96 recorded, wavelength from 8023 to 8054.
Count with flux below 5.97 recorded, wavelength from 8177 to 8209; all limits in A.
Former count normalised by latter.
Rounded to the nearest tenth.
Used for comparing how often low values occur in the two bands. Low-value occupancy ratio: 1.1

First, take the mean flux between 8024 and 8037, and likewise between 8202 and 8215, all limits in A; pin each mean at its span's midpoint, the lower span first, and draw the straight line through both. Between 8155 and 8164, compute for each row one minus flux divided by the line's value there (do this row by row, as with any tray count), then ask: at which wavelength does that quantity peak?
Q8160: 8163.26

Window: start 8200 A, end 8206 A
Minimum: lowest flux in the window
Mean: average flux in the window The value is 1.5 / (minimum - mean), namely -5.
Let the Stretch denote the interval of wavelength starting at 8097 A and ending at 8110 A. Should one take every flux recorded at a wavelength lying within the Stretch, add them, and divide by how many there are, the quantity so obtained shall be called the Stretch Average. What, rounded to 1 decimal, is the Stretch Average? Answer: 6.0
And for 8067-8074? 5.9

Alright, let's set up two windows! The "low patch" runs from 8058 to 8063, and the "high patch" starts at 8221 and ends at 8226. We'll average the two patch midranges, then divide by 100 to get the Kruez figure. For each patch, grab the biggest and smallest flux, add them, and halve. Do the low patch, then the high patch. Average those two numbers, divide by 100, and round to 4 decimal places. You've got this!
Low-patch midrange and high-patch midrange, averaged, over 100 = 0.0586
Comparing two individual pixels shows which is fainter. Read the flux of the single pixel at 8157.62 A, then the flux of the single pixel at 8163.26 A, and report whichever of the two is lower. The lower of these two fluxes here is 5.7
